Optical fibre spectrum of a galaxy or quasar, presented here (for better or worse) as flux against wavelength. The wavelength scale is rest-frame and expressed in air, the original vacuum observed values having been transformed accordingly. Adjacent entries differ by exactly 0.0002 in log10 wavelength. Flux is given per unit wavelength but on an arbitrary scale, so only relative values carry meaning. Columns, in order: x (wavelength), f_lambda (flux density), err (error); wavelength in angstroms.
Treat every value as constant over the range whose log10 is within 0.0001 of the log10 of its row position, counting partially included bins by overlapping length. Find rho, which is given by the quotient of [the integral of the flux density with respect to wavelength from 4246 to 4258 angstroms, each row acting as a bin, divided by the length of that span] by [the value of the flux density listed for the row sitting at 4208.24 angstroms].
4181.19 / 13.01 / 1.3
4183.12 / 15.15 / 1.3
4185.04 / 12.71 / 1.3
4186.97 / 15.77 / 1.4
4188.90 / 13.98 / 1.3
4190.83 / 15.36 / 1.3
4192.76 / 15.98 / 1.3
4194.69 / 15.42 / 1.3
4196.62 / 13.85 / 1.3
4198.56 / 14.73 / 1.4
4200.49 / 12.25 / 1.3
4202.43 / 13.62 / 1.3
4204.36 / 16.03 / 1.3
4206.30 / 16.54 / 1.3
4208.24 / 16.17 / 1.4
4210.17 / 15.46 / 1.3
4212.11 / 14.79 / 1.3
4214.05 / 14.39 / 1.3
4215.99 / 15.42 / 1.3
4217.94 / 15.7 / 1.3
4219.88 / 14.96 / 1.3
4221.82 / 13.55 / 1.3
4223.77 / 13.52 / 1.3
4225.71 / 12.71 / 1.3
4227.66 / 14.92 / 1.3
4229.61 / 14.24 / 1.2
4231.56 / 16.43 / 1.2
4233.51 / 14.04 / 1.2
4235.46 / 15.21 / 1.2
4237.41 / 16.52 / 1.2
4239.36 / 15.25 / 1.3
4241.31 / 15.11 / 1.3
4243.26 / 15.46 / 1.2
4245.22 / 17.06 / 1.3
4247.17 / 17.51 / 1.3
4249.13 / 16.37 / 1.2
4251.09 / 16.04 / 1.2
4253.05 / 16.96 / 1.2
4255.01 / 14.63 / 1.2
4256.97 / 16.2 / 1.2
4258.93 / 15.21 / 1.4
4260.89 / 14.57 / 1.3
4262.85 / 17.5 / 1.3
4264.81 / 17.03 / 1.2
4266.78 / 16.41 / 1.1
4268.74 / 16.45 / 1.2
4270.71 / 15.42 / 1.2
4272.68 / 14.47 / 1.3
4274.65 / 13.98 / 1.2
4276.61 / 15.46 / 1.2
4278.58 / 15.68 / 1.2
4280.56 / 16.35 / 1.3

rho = 1.01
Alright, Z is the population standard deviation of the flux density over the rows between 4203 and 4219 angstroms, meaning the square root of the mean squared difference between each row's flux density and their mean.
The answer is 0.67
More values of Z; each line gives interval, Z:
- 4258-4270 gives 1.01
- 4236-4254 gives 0.80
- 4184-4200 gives 1.06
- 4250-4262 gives 0.87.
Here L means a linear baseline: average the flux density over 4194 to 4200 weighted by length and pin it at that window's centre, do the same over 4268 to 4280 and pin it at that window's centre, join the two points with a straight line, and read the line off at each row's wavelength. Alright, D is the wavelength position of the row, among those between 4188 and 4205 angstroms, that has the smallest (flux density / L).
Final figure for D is 4200.49 angstroms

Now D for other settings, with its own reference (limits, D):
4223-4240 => 4225.71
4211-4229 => 4225.71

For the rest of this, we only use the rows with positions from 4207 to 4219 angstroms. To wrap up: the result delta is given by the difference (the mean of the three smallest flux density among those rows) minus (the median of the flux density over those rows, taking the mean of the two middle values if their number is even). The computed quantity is -0.6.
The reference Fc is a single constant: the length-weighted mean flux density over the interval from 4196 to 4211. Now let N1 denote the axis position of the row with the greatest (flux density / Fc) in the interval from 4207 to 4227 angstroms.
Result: 4208.24 angstroms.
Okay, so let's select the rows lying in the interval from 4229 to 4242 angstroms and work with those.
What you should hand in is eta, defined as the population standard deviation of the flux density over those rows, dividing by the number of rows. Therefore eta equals 0.89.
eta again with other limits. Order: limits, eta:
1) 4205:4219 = 0.69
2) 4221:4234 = 1.11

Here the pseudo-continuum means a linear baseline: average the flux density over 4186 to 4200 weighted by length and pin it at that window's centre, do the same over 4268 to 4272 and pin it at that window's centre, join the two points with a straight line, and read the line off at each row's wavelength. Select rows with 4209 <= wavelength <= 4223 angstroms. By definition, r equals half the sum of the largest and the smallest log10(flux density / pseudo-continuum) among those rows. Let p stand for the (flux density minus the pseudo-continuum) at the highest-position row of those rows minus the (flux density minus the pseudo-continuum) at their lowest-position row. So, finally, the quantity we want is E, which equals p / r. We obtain 112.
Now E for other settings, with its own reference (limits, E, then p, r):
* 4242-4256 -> -78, -1.0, 0.012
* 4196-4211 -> -62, 1.5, -0.024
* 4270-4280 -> -6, 0.2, -0.029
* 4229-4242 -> -169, 0.7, -0.004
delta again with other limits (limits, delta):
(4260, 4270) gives -0.6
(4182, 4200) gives -1.6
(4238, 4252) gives -0.8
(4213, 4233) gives -1.4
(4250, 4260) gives -0.7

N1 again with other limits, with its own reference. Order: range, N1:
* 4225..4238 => 4237.41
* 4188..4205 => 4204.36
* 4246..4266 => 4247.17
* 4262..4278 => 4262.85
